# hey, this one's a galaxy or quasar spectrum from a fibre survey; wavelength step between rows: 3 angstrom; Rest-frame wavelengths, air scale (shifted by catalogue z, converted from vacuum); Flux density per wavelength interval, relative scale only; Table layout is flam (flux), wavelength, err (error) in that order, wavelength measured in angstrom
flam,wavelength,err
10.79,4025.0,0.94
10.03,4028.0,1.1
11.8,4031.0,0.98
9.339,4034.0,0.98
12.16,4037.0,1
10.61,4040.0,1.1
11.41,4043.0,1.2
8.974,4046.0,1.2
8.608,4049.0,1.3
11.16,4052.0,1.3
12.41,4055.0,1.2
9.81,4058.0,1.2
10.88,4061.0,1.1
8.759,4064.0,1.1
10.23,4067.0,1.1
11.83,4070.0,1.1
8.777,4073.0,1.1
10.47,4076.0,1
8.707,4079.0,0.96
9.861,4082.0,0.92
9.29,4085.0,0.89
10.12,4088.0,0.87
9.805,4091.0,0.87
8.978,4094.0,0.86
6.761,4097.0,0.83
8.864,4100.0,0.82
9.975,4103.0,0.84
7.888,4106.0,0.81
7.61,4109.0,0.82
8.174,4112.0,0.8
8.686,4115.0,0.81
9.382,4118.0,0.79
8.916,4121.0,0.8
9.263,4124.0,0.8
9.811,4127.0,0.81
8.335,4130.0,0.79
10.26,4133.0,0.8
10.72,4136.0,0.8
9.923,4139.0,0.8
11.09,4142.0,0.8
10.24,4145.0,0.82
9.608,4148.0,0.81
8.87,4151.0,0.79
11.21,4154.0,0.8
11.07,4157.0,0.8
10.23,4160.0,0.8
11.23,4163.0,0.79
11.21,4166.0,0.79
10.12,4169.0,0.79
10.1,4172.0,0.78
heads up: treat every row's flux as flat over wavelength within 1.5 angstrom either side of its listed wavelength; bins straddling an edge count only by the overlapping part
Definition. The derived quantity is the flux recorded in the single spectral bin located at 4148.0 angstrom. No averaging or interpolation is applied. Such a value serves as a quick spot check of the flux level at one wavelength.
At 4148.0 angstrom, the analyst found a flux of 9.608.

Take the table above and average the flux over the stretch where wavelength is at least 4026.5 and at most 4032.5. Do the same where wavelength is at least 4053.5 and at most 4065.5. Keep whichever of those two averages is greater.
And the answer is 10.9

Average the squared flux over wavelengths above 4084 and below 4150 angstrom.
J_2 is 87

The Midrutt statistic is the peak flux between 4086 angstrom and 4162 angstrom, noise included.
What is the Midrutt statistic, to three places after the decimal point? 11.210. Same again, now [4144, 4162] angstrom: 11.210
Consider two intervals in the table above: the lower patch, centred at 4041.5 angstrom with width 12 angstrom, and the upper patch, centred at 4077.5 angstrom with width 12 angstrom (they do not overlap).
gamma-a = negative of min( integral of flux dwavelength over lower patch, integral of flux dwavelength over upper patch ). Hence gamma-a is -113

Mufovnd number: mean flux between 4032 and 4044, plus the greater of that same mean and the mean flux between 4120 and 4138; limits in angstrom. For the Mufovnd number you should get 21.8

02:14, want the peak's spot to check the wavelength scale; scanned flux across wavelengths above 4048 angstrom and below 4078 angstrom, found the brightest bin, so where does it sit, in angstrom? 4055.0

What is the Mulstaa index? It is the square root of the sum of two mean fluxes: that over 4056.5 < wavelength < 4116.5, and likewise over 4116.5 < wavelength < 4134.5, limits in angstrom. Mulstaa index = 4.31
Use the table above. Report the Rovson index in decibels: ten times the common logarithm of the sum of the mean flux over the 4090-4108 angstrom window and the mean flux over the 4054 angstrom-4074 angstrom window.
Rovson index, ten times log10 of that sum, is 12.8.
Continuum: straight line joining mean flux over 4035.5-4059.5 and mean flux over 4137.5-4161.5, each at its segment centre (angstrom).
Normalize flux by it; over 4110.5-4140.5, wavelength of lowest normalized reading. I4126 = 4112.0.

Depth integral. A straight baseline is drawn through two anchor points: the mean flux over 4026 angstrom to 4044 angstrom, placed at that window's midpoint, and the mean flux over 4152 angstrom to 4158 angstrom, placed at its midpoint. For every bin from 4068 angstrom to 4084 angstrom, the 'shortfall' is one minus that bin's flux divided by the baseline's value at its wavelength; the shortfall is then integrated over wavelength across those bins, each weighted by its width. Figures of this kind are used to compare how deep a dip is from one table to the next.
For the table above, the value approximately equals 1.4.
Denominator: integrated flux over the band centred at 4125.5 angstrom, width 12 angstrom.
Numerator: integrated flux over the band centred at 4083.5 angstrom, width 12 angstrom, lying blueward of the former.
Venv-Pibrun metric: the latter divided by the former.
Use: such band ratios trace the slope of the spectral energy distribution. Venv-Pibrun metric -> 1.05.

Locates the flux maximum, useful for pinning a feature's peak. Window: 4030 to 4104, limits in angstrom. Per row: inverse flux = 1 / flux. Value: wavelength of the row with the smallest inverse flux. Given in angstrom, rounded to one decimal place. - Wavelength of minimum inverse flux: 4055.0 angstrom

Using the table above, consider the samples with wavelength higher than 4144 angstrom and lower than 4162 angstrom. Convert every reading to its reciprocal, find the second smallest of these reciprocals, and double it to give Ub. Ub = 0.181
